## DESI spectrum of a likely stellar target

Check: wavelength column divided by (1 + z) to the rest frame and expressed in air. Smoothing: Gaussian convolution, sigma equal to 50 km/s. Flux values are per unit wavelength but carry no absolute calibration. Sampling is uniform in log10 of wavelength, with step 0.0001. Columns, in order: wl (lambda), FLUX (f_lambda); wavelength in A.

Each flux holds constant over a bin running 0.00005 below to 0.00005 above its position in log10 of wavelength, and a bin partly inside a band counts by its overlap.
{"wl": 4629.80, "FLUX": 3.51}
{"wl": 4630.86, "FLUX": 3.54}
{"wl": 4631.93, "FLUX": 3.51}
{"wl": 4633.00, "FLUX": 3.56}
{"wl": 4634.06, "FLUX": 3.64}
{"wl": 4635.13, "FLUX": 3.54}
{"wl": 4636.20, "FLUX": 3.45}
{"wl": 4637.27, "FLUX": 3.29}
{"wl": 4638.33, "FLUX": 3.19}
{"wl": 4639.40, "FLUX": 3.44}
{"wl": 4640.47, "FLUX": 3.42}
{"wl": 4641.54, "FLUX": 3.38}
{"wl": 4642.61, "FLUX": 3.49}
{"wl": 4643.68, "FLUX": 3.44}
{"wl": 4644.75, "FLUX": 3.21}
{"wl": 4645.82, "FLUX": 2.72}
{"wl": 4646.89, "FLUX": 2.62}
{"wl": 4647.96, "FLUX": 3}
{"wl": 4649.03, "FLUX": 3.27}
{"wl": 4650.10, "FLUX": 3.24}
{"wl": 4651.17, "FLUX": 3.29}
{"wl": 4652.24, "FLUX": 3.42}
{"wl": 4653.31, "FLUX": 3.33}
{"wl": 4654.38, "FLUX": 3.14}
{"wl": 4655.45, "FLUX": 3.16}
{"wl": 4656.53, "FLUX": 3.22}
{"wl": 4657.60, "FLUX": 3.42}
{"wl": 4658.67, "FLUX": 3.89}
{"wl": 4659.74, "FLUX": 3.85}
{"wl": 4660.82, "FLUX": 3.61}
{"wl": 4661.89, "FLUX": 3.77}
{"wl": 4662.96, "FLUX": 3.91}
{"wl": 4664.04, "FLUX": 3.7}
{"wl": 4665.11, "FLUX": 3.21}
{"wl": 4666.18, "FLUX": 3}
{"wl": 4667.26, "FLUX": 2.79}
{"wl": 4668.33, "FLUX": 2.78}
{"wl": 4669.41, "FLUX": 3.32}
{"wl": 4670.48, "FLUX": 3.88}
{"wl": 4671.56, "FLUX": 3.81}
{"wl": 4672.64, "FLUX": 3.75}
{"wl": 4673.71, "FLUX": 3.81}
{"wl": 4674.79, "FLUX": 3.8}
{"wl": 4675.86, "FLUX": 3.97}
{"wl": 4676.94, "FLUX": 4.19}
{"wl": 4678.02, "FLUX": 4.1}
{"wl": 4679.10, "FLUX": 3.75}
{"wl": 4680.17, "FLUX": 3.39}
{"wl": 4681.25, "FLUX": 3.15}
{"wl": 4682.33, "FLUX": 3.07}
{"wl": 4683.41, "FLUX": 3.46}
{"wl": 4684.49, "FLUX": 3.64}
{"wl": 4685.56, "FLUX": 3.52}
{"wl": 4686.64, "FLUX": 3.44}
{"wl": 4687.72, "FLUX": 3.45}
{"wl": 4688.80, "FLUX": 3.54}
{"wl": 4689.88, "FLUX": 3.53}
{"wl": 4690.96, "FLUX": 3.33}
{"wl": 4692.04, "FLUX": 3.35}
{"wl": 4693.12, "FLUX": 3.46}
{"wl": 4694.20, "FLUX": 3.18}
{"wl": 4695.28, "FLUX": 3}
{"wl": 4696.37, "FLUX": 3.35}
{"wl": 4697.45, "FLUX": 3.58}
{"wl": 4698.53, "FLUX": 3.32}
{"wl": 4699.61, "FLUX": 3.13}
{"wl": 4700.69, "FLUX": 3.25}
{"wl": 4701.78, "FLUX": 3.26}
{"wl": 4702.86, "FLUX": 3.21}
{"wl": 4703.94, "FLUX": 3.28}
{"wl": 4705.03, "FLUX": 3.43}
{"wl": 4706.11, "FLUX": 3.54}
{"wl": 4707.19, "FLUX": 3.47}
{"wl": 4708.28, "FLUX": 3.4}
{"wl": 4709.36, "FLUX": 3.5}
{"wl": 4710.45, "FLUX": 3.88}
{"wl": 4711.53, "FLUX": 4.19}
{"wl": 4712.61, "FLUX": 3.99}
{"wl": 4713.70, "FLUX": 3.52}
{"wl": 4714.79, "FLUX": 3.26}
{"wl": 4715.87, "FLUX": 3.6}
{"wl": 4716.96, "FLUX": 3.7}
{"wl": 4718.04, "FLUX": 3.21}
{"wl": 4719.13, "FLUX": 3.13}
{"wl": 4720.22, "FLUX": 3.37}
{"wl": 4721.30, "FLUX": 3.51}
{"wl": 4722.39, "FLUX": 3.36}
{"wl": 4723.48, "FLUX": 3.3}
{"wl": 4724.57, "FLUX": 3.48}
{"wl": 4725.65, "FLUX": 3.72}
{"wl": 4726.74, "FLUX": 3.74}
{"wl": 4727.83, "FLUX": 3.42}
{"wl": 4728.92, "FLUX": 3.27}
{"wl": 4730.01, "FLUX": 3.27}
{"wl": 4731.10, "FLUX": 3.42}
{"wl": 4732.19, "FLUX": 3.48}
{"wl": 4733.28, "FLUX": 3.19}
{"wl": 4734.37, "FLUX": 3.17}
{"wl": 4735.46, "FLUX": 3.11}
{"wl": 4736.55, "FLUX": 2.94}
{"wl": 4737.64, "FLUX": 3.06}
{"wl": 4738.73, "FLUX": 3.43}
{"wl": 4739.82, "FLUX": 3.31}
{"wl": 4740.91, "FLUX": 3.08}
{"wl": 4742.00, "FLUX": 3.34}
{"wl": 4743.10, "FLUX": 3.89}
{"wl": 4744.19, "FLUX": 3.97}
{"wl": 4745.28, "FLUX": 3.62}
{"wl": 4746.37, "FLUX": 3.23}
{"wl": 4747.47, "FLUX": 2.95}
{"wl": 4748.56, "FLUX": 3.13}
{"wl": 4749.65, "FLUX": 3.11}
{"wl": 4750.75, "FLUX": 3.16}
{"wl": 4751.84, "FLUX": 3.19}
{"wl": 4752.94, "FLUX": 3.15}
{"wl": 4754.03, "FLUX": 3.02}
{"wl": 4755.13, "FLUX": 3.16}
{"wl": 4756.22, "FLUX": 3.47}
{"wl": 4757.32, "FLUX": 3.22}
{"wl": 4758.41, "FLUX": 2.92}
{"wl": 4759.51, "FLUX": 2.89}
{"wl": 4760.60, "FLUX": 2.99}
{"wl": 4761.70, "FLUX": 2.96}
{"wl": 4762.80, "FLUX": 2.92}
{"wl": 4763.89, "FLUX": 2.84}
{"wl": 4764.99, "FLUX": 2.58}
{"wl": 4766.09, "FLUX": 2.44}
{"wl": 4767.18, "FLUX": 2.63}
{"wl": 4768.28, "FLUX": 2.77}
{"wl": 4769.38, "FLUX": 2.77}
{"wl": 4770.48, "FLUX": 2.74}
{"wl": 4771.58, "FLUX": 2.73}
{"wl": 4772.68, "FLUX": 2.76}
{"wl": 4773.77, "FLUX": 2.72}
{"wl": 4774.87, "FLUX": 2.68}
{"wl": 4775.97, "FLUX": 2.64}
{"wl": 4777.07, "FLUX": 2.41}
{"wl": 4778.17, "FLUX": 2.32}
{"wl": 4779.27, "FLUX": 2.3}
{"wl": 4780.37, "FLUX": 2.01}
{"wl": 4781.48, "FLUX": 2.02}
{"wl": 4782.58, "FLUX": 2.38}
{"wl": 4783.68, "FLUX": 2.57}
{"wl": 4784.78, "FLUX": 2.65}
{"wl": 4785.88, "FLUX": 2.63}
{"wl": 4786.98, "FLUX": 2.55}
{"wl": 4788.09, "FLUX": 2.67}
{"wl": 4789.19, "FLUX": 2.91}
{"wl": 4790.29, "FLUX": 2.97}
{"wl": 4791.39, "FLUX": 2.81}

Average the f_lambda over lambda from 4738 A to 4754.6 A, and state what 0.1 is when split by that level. 0.0303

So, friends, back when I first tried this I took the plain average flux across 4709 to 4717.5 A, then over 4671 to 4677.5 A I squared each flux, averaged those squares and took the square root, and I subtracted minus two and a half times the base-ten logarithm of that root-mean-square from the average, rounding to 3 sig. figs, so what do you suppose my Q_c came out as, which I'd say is 5.18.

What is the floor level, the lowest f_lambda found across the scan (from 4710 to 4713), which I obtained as 3.88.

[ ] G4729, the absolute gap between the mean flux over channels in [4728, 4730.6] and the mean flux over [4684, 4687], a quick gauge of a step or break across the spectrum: 0.26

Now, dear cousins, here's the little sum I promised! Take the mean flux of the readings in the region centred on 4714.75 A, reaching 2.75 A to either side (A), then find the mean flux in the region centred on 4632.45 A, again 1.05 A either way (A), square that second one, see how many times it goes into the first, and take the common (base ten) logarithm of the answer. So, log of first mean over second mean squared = -0.54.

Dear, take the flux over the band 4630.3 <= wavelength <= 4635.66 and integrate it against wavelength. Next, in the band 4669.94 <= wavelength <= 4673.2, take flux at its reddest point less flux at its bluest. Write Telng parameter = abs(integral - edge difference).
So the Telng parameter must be 19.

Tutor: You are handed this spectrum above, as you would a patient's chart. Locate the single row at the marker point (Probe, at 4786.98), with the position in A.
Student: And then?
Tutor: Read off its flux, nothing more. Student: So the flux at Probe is 2.55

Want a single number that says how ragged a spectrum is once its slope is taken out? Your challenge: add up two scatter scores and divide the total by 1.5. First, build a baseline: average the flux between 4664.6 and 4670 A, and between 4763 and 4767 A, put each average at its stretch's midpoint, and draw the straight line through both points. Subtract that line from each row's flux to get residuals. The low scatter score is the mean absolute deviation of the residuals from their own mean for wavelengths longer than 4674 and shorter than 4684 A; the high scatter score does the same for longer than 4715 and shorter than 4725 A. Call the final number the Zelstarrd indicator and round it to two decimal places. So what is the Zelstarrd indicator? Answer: 0.32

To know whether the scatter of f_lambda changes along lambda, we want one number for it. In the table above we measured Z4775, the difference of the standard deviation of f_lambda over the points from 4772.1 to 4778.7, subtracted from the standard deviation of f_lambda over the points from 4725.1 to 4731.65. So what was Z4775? 0.03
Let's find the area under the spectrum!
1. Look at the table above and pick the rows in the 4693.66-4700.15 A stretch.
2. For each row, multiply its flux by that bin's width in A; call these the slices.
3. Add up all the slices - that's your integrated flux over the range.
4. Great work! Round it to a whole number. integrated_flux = 21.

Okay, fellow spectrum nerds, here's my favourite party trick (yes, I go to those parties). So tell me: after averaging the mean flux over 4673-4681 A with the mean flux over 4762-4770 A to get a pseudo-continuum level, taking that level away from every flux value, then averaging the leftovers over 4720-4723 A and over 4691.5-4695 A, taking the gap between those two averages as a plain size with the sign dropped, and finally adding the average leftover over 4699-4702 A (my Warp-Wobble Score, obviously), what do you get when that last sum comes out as 0.0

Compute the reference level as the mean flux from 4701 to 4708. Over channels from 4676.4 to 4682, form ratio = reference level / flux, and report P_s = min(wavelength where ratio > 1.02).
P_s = 4681.25 A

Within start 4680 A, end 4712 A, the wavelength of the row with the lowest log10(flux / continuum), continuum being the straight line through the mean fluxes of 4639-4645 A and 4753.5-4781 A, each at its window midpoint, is 4695.28 A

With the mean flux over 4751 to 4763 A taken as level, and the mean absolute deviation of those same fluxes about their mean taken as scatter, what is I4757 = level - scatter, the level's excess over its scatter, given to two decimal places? 2.94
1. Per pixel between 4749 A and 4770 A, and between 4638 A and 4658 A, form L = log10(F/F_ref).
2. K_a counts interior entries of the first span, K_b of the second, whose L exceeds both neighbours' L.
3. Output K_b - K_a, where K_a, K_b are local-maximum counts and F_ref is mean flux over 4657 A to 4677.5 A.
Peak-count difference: 1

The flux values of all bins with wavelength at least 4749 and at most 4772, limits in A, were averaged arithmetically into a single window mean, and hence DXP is 2.94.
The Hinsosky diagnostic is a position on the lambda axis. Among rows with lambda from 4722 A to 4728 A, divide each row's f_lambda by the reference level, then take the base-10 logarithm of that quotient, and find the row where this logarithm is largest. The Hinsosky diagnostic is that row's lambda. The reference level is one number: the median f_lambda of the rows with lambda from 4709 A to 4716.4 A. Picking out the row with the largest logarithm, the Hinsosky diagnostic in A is 4726.74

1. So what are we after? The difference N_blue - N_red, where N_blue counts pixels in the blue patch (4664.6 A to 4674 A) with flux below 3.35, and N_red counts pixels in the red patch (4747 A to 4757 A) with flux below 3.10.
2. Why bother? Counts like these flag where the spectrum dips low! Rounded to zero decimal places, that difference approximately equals 3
